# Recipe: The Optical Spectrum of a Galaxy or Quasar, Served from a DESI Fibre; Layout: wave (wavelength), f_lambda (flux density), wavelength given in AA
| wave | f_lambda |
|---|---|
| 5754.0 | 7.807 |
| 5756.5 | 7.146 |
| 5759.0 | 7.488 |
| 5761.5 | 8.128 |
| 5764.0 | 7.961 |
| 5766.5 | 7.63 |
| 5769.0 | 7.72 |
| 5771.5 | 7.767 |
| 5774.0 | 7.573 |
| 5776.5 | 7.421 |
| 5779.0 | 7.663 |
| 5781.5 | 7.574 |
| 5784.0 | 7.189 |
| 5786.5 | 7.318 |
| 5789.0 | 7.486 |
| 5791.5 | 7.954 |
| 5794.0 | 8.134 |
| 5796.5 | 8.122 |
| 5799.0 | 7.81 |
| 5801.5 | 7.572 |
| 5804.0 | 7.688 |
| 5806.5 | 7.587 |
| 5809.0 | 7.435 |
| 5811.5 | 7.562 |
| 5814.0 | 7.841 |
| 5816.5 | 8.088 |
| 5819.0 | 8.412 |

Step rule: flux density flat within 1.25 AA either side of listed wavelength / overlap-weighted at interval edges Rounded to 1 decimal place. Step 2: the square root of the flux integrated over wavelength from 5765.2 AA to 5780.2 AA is 10.7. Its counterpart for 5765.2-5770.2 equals 6.2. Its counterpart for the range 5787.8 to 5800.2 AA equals 9.9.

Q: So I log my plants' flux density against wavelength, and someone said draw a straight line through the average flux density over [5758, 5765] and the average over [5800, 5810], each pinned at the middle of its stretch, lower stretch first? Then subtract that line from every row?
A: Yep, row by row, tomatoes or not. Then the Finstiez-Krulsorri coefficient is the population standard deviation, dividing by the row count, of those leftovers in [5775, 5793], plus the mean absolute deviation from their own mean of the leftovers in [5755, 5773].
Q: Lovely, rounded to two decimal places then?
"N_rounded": 0.49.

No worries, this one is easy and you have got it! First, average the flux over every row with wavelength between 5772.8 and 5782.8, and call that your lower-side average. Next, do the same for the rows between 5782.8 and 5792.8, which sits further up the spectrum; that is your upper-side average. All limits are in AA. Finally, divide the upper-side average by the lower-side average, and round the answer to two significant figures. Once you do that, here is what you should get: 0.99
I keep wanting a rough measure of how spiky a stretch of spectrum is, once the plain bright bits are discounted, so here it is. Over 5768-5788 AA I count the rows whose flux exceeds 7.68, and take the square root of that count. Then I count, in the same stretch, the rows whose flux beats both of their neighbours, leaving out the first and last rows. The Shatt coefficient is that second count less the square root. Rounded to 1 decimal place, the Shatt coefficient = 0.6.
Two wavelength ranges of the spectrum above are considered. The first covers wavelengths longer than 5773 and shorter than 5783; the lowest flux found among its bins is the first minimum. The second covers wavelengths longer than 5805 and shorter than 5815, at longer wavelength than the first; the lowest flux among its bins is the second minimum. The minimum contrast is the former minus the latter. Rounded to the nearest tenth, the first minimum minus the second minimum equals 0.0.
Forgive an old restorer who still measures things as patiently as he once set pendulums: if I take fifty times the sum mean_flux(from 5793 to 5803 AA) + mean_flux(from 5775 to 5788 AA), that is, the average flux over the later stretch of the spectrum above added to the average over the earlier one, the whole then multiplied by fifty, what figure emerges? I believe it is 767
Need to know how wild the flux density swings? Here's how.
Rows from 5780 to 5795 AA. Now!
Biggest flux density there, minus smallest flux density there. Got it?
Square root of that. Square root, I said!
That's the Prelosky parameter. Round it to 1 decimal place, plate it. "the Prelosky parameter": 1.0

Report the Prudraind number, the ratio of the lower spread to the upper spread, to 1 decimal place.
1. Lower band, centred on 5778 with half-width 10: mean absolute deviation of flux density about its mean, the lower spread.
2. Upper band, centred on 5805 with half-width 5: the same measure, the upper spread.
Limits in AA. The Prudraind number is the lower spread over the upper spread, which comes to 2.4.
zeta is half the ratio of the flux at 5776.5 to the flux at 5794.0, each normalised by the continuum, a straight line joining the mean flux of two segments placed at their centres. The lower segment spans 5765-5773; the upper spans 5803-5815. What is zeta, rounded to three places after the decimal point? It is 0.454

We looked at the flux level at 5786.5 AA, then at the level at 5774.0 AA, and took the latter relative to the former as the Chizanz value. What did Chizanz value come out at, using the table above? 1.03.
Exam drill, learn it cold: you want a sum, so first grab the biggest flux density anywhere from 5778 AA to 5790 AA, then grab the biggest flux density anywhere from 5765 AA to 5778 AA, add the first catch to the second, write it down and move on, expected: 15.4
